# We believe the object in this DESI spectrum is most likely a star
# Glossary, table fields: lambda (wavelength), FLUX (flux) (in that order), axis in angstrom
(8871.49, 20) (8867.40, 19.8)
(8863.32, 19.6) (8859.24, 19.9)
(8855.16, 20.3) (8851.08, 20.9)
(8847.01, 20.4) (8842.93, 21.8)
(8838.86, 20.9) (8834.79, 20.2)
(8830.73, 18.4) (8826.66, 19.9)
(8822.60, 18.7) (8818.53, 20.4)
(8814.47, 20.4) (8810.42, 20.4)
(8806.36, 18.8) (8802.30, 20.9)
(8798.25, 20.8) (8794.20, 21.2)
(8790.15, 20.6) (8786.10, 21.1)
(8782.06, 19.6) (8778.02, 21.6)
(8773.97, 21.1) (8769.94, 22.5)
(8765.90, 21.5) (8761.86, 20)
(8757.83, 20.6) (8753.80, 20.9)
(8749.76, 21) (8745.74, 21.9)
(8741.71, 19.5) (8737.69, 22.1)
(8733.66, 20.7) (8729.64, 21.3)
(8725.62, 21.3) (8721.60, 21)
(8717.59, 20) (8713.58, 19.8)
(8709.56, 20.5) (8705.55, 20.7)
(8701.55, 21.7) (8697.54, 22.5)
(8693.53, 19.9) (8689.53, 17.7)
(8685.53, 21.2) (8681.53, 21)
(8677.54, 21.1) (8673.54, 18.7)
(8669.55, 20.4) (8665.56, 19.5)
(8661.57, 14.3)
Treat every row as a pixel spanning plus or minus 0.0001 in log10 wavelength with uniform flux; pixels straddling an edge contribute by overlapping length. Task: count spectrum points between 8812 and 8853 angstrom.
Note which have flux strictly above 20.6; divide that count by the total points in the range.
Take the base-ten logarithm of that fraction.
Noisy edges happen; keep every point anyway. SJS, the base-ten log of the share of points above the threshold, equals -0.52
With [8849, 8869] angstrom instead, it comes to -0.70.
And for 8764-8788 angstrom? -0.08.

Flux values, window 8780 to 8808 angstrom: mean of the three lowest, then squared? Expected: 387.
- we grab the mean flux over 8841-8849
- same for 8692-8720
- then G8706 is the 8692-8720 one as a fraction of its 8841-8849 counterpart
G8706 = 0.98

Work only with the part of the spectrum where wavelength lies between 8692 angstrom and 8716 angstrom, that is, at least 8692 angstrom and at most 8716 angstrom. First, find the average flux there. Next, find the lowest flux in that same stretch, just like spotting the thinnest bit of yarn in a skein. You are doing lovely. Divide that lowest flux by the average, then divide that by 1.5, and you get 0.633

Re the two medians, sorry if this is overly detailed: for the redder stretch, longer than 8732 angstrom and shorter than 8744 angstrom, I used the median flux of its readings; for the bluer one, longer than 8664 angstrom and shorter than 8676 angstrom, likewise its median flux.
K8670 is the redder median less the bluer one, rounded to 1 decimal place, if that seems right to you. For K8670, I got 1.2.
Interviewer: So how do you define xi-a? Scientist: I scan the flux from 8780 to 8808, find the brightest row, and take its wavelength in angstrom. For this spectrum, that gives 8794.20 angstrom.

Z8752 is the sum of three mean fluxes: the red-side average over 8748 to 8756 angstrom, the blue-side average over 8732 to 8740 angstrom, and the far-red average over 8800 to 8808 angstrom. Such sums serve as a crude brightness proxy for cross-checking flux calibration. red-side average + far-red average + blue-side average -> 62.2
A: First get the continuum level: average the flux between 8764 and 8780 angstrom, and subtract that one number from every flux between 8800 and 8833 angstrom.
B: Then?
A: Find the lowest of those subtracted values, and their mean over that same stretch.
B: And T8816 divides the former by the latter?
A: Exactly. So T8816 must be 1.7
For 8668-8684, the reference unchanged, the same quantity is 2.2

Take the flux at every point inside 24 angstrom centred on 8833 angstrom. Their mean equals 20.0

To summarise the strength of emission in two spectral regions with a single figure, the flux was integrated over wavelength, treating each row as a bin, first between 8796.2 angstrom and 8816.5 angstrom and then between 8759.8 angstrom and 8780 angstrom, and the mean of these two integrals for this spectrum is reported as 421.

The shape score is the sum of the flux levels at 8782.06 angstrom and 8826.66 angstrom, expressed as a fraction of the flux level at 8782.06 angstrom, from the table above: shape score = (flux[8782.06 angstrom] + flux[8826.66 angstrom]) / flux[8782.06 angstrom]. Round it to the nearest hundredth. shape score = 2.02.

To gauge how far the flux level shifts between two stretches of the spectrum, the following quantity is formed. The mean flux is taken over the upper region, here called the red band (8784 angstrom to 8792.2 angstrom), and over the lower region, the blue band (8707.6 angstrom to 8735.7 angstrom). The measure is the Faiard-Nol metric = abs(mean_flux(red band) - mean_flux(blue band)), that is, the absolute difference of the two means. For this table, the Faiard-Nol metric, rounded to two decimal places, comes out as 0.19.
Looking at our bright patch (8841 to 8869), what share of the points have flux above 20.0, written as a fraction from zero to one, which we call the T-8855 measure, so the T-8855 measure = 0.57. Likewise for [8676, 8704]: 0.71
